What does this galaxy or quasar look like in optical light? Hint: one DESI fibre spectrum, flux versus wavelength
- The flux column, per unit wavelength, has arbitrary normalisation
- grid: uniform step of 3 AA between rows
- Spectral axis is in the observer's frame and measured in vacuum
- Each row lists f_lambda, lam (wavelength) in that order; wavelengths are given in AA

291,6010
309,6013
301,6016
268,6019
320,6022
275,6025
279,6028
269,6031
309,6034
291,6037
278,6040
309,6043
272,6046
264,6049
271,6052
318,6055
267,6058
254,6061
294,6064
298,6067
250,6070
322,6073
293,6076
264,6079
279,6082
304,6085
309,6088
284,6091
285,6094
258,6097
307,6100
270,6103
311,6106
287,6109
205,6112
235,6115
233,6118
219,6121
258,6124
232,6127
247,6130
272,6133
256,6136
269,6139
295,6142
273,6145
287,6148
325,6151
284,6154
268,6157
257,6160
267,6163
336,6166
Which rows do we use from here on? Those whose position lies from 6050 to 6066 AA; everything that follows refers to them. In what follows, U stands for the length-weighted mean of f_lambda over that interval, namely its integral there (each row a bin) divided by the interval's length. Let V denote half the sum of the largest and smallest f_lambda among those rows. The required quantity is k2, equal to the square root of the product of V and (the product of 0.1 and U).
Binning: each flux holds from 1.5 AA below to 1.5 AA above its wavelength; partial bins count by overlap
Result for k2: 89.6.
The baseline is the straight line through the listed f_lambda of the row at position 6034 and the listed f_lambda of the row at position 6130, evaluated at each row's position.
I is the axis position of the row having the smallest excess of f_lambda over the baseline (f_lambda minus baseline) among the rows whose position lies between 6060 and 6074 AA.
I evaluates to 6061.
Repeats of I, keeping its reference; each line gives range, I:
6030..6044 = 6031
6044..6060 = 6049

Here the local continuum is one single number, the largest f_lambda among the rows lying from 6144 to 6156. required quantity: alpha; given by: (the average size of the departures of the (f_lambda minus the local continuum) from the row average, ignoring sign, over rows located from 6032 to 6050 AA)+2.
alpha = 18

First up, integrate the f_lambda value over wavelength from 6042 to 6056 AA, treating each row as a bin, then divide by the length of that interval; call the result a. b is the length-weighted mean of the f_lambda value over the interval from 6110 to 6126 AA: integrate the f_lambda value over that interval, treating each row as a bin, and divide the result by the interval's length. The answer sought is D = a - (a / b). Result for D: 284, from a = 285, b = 232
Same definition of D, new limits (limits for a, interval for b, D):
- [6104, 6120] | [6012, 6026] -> 253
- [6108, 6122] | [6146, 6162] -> 234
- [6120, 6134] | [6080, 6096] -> 245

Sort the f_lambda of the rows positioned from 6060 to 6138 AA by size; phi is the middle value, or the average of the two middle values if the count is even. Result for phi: 271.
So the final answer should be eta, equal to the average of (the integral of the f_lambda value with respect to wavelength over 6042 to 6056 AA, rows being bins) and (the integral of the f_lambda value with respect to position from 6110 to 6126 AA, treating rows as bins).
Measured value 3849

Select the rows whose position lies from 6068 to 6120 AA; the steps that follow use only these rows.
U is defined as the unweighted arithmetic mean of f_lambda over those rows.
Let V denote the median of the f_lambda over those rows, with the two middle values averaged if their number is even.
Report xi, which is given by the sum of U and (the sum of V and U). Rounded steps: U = 276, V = 284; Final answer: 836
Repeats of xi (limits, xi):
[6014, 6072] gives 845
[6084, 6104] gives 861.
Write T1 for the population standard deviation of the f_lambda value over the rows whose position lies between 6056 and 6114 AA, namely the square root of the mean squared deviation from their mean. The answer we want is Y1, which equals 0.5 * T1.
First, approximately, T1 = 27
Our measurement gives 13.5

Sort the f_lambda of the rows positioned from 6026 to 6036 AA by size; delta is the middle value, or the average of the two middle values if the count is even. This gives 279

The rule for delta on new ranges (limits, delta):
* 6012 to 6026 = 301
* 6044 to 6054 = 271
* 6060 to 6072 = 274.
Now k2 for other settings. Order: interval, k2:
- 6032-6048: 91.8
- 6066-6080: 90.4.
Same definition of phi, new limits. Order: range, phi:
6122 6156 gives 272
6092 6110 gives 286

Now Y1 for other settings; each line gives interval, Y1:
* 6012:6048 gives 8.9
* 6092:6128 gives 16.5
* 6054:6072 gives 12.4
